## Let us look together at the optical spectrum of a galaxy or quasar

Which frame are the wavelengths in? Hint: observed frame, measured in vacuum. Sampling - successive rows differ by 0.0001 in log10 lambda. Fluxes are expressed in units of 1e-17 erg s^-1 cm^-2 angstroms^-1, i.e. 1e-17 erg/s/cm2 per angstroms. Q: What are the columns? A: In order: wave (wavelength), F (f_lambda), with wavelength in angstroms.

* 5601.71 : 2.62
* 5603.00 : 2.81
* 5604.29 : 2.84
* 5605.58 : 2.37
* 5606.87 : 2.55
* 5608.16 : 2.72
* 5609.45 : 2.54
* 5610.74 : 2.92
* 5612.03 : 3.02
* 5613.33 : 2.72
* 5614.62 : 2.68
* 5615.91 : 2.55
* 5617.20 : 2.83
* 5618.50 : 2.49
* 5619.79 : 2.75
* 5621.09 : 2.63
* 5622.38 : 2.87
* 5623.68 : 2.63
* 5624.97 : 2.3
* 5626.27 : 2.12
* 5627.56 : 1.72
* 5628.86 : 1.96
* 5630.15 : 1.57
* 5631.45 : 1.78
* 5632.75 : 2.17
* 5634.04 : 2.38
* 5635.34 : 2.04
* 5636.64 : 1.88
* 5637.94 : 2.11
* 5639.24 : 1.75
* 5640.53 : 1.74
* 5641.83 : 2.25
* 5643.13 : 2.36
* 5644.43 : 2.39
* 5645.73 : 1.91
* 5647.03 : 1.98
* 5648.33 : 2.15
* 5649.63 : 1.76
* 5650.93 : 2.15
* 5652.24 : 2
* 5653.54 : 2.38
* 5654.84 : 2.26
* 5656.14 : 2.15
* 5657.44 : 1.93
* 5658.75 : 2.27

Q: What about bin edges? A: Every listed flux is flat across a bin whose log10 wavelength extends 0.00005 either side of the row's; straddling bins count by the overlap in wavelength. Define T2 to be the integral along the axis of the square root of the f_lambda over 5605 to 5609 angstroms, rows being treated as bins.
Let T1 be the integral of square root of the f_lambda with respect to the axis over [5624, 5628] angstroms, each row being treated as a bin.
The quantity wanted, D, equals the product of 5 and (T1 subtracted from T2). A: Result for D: 3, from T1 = 5.81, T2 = 6.39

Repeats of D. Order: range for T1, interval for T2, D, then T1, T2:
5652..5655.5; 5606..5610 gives 6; 5.24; 6.44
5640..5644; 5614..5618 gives 4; 5.84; 6.55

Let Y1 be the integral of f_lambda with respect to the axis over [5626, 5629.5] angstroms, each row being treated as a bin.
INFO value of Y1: 7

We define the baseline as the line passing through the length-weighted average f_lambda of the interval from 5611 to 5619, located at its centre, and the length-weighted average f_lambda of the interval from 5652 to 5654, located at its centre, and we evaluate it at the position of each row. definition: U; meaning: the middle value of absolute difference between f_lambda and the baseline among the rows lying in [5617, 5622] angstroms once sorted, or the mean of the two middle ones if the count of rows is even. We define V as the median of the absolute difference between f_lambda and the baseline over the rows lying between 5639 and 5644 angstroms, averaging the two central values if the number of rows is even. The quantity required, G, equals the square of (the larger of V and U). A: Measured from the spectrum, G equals 0.14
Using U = 0.11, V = 0.38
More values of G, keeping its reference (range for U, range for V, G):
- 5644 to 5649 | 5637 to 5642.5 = 0.22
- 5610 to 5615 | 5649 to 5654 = 0.04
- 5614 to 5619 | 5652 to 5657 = 0.02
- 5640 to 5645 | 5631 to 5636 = 0.13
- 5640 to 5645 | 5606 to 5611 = 0.04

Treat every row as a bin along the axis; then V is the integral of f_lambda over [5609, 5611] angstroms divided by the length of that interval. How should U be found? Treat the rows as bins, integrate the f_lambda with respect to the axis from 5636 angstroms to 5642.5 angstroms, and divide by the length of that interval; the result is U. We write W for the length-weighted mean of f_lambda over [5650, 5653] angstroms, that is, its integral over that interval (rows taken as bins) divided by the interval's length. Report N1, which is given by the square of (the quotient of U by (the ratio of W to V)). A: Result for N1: 6.6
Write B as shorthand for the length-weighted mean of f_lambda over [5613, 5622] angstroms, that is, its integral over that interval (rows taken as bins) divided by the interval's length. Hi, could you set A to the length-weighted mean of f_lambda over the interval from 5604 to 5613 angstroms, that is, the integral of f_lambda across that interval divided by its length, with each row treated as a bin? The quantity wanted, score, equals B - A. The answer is 0.0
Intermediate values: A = 2.7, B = 2.67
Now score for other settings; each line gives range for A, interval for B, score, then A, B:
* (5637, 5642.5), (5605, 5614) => 0.7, 2.0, 2.69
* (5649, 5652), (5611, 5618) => 0.8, 2.0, 2.76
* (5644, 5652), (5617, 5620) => 0.6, 2.0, 2.66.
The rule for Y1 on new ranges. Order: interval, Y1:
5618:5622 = 11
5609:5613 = 11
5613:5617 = 11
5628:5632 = 7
